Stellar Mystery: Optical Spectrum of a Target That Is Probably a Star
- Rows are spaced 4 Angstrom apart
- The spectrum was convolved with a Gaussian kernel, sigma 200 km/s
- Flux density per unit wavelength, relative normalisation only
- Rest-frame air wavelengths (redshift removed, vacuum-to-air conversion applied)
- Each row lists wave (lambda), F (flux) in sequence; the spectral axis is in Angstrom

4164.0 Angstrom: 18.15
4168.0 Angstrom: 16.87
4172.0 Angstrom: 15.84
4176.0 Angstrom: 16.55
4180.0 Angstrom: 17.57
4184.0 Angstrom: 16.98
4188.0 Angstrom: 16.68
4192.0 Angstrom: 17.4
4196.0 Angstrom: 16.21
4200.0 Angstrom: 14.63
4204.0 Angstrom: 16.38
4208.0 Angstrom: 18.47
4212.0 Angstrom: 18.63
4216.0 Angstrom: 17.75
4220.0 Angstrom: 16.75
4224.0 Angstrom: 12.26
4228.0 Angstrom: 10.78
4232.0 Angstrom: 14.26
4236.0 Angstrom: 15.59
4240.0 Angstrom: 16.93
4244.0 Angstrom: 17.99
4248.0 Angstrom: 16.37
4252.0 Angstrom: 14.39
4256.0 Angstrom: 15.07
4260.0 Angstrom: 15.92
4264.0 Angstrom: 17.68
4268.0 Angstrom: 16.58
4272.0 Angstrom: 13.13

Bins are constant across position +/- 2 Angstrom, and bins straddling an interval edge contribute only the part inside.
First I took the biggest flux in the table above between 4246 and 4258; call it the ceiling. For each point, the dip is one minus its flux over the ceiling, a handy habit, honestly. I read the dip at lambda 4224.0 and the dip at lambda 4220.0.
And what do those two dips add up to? 0.23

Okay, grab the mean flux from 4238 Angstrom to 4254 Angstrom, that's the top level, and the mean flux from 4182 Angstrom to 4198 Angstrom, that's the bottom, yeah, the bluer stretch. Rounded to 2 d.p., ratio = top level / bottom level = 0.98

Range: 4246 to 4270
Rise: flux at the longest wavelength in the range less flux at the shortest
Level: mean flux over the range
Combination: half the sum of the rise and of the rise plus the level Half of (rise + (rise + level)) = 8.21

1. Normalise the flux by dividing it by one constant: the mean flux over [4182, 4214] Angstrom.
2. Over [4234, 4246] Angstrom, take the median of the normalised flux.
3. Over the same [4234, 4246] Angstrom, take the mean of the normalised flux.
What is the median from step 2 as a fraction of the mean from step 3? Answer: 1.01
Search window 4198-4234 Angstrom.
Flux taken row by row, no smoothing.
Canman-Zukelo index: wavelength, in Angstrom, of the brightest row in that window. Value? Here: 4212.0 Angstrom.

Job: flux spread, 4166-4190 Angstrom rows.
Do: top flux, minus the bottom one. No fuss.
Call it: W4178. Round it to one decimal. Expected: 1.7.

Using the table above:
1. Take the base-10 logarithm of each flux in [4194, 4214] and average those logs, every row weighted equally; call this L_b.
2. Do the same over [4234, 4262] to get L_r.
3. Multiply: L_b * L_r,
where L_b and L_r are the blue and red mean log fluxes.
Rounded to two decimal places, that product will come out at 1.48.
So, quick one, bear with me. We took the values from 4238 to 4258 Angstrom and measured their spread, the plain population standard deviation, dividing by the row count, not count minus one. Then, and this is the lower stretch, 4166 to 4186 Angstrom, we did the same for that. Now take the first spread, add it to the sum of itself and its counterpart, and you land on 3.1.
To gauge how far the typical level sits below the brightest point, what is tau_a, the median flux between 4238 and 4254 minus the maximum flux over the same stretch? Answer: -1.3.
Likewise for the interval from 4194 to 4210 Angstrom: -2.2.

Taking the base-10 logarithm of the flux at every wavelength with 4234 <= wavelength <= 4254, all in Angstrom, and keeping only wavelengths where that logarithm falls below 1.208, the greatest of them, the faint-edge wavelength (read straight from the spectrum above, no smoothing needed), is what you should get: 4252.0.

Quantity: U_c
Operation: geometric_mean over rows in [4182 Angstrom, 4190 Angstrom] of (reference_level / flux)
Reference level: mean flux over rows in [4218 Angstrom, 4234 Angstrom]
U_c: 0.80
